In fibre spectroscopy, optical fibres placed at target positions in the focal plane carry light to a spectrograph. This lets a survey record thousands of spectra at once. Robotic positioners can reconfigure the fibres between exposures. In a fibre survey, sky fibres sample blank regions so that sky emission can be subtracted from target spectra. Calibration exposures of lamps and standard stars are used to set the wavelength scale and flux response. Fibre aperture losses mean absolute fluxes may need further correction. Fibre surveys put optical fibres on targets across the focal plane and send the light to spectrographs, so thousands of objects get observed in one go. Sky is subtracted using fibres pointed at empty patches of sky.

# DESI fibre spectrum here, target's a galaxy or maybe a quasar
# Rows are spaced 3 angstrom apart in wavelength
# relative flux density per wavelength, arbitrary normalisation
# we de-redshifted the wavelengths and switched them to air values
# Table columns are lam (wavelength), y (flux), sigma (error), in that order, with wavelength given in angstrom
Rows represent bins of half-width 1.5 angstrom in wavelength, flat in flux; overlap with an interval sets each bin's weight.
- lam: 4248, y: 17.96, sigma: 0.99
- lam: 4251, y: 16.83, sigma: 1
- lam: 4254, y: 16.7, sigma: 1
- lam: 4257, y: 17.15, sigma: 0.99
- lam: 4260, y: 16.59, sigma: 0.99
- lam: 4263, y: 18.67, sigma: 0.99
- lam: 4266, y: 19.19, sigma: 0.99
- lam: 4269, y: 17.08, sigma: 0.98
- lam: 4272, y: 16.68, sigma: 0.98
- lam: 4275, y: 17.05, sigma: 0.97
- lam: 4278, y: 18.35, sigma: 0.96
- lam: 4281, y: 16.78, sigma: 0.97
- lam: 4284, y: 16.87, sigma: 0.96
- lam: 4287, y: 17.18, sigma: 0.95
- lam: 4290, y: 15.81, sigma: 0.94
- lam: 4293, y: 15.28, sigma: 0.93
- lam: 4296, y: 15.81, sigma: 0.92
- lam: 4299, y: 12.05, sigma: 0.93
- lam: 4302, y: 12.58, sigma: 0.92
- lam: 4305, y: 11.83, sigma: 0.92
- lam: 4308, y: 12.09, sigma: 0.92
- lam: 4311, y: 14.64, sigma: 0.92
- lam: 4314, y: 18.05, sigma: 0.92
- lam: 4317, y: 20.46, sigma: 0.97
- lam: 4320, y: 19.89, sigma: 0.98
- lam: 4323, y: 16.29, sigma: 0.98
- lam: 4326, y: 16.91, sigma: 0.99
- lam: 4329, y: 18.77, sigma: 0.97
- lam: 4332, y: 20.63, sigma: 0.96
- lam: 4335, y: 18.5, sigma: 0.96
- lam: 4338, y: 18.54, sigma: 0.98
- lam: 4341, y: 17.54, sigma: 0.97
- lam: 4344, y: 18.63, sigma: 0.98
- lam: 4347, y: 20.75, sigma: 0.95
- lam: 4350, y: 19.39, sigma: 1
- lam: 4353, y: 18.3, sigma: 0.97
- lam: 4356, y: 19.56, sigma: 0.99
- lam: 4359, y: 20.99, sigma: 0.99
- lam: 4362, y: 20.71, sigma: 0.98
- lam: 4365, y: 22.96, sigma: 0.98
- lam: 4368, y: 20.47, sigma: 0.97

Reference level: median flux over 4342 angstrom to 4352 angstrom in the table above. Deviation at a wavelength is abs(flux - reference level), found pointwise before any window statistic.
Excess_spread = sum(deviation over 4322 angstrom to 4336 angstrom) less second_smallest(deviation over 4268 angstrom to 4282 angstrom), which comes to 6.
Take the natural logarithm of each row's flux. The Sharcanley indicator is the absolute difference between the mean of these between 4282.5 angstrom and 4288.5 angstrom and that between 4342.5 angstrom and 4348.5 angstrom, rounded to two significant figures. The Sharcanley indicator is 0.14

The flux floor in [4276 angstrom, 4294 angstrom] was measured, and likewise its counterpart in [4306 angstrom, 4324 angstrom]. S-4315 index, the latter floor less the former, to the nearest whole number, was -3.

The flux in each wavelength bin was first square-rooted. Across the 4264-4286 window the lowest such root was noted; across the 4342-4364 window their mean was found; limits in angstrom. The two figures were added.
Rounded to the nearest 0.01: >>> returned 8.53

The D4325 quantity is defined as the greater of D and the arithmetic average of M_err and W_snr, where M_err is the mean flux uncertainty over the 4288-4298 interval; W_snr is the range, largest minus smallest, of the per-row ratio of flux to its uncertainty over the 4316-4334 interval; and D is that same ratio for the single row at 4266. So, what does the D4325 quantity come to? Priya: 19.4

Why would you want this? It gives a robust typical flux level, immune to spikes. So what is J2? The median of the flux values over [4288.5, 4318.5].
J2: 15.0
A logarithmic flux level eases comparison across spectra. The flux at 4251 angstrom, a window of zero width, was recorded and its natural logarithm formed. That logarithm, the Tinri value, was 2.82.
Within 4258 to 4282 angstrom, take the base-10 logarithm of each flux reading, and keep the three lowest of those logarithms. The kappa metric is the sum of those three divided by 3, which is 1.22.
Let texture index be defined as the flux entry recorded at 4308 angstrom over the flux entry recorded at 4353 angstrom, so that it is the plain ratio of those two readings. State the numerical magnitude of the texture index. 0.66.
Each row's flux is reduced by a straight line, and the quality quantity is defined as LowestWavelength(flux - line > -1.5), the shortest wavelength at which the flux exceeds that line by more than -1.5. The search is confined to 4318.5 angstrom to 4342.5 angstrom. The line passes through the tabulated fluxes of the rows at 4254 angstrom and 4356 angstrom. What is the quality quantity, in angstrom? 4320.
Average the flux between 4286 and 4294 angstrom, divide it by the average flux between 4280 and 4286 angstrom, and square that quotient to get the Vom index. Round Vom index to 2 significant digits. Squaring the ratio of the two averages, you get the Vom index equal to 0.91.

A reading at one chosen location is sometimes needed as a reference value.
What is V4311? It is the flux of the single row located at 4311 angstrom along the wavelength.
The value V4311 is 14.64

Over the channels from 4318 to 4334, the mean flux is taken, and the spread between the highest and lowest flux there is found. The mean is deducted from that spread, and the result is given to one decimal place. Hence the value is -14.2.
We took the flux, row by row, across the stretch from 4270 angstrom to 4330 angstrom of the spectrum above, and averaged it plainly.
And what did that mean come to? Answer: 16.2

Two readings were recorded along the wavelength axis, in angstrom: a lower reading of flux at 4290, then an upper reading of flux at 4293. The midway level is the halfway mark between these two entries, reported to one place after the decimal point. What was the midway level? 15.5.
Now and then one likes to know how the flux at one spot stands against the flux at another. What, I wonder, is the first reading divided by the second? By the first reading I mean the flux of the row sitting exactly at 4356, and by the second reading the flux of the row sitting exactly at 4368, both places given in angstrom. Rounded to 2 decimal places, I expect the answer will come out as 0.96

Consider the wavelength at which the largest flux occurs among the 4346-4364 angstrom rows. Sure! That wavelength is 4359 angstrom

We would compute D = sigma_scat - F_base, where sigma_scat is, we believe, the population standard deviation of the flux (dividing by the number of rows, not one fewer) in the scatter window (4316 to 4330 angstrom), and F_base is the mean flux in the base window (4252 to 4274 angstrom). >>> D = -15.8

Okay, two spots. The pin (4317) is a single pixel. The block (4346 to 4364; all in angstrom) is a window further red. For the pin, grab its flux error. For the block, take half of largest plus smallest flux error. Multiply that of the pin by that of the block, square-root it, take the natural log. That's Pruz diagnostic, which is -0.0279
